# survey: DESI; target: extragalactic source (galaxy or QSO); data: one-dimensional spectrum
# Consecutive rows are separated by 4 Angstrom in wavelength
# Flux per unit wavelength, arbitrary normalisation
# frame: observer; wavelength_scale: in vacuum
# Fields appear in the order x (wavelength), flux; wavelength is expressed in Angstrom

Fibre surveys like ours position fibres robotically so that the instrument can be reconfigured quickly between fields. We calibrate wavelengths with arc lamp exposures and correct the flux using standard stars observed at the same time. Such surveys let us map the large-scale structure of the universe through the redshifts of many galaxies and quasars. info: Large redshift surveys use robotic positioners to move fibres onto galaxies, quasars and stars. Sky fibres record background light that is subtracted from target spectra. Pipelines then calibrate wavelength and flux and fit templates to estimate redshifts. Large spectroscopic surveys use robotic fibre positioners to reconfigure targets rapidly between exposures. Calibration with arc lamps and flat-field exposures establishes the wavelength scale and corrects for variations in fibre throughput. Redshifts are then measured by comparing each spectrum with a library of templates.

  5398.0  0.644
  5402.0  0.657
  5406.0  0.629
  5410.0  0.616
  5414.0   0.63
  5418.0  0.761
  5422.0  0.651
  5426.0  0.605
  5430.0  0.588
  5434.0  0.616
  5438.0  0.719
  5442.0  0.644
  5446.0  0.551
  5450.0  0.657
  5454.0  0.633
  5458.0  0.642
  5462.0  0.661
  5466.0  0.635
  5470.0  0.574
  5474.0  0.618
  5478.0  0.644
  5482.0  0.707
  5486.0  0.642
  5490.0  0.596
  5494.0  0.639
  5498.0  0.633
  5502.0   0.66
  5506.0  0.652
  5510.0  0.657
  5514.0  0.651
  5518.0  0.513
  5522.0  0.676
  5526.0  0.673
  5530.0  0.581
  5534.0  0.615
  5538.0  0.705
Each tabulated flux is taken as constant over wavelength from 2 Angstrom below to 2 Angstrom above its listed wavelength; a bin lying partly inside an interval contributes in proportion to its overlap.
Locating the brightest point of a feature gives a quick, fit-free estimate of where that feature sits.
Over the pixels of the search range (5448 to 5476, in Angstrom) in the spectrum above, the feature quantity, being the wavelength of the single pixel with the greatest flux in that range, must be 5462.0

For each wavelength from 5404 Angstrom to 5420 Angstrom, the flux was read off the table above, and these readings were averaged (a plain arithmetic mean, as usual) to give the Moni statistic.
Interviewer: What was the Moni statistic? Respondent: 0.659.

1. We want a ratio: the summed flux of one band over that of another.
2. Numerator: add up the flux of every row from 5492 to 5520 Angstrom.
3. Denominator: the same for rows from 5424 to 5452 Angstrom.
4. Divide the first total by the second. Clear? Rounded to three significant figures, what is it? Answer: 1.01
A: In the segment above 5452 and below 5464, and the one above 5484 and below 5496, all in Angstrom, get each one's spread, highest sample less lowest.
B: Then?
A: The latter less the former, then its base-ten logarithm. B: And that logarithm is -1.74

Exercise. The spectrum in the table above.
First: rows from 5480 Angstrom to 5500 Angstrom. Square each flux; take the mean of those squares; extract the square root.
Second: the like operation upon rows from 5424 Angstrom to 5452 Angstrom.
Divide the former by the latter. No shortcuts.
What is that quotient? 1.03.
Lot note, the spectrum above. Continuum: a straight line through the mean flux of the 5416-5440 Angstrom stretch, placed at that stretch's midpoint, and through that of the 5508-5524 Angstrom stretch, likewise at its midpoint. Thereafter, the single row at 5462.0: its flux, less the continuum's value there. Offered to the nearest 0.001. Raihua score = 0.017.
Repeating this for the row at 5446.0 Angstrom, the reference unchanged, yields -0.099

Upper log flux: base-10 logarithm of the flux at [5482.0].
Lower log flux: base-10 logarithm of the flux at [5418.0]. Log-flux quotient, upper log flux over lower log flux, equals 1.27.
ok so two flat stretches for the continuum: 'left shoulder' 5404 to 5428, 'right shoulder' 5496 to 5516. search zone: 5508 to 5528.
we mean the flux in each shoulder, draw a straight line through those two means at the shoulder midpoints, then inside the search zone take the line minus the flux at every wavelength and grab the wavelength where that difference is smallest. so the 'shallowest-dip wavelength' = 5522.0 Angstrom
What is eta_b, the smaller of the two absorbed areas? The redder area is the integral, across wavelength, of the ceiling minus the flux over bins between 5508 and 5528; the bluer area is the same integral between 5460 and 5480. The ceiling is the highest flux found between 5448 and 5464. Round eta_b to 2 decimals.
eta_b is 0.54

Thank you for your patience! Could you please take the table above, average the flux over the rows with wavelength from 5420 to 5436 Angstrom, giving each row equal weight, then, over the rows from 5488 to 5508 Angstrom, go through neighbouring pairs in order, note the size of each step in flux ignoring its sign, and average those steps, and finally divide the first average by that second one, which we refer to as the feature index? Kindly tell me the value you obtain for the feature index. 29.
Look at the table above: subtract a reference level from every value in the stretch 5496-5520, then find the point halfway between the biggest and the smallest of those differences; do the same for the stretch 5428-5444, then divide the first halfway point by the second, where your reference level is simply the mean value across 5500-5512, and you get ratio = 25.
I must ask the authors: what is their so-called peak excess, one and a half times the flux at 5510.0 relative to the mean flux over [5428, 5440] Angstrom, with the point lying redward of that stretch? 1.54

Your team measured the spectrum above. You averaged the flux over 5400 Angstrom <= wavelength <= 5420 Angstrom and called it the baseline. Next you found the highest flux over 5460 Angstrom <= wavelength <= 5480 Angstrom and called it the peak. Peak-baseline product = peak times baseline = 0.44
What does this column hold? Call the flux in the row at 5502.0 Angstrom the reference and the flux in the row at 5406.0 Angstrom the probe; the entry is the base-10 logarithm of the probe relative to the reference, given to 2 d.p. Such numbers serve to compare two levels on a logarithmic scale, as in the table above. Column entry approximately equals -0.02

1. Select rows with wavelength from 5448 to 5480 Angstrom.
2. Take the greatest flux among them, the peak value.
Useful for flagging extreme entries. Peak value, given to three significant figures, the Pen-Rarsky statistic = 0.661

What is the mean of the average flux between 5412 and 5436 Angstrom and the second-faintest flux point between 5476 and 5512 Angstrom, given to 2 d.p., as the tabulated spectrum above 0.64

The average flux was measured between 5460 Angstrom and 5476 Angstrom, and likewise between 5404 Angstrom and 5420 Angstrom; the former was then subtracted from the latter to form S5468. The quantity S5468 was 0.037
